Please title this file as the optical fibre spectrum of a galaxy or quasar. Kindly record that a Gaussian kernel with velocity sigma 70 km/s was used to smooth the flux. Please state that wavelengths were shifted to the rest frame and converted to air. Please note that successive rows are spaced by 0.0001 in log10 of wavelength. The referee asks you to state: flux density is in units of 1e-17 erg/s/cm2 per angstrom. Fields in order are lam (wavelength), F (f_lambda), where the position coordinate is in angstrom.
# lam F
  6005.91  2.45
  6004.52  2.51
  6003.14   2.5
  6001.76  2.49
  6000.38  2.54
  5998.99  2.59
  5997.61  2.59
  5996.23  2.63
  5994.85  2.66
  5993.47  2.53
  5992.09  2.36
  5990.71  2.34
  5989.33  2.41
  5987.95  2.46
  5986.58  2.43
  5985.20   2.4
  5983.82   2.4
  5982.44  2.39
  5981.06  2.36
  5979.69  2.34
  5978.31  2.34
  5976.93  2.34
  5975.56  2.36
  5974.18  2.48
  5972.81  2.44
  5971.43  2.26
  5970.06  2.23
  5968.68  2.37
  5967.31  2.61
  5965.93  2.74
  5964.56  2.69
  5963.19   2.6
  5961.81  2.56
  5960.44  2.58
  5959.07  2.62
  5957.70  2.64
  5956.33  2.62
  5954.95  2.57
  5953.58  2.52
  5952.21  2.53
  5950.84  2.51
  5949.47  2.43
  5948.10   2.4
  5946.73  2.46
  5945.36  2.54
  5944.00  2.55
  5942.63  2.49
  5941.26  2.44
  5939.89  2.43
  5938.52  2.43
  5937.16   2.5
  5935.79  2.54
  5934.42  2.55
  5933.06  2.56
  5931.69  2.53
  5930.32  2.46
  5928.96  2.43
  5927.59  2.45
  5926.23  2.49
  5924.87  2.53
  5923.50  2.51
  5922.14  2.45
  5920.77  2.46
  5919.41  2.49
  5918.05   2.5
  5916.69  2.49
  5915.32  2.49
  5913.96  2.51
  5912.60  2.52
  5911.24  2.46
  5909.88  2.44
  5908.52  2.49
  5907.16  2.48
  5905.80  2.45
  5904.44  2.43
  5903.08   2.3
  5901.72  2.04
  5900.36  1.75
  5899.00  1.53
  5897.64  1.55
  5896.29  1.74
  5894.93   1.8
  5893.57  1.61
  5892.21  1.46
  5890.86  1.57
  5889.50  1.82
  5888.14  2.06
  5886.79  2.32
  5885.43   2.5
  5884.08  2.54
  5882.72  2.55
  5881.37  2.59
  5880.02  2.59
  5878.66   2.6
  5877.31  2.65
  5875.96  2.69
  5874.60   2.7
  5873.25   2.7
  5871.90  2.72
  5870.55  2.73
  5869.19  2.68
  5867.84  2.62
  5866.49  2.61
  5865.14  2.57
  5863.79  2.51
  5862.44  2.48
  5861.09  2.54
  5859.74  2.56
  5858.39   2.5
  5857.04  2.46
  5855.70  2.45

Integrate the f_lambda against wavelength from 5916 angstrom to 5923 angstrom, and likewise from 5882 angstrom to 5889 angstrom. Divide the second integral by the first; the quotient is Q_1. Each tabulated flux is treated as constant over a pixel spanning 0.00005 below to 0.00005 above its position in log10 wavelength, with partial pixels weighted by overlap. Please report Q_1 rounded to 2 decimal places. 0.96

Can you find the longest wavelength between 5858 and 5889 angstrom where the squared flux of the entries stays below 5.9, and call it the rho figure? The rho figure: 5888.14 angstrom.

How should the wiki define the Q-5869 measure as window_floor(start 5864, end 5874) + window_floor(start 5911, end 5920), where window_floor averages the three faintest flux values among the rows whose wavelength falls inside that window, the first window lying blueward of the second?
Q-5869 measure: 5.1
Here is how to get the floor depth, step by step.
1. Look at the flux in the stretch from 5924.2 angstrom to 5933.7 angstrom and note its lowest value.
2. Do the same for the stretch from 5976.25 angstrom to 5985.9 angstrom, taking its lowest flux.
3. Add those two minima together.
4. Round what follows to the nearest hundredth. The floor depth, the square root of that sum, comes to 2.18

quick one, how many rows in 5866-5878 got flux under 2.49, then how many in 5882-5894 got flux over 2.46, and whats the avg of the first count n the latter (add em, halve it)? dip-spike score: 1.5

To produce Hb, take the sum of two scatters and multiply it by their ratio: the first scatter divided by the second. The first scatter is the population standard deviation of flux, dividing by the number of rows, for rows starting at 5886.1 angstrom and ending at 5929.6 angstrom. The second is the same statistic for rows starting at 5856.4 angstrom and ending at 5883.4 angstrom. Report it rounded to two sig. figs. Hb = 2.1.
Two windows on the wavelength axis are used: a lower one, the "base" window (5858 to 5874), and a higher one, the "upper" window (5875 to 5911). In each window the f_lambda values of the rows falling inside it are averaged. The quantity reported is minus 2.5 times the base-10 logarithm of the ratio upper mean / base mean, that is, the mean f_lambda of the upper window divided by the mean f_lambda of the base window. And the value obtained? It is 0.19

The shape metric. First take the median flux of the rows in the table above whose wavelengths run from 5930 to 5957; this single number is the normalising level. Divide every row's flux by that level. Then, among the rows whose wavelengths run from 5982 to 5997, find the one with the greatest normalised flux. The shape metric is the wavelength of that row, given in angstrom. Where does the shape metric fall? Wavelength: 5994.85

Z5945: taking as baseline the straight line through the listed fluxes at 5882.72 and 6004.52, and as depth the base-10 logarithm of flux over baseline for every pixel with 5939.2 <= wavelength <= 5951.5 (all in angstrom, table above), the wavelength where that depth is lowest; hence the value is 5948.10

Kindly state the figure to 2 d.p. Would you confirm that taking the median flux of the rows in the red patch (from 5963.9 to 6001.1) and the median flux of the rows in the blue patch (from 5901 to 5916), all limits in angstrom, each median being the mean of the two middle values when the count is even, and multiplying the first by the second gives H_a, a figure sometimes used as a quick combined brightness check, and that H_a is 5.93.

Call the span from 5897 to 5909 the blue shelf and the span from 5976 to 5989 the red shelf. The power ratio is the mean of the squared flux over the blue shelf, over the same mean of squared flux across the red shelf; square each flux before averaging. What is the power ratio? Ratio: 0.81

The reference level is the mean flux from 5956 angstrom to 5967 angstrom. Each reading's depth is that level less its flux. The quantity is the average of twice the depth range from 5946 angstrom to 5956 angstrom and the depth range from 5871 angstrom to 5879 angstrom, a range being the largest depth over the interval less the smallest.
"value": 0.23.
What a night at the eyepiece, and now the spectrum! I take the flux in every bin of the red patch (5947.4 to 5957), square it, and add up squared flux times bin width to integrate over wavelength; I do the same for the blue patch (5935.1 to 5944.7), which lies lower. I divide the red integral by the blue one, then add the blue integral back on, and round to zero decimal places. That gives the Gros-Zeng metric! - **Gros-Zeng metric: 60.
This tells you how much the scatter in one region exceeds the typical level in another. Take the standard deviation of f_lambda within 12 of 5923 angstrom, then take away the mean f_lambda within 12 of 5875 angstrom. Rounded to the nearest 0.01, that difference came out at -2.57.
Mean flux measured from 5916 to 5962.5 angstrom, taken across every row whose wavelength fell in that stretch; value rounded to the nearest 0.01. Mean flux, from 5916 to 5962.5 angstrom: 2.51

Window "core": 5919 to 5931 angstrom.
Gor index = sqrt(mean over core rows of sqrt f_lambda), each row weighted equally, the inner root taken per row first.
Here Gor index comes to 1.25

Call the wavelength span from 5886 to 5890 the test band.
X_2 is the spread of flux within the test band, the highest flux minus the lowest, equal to 0.50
